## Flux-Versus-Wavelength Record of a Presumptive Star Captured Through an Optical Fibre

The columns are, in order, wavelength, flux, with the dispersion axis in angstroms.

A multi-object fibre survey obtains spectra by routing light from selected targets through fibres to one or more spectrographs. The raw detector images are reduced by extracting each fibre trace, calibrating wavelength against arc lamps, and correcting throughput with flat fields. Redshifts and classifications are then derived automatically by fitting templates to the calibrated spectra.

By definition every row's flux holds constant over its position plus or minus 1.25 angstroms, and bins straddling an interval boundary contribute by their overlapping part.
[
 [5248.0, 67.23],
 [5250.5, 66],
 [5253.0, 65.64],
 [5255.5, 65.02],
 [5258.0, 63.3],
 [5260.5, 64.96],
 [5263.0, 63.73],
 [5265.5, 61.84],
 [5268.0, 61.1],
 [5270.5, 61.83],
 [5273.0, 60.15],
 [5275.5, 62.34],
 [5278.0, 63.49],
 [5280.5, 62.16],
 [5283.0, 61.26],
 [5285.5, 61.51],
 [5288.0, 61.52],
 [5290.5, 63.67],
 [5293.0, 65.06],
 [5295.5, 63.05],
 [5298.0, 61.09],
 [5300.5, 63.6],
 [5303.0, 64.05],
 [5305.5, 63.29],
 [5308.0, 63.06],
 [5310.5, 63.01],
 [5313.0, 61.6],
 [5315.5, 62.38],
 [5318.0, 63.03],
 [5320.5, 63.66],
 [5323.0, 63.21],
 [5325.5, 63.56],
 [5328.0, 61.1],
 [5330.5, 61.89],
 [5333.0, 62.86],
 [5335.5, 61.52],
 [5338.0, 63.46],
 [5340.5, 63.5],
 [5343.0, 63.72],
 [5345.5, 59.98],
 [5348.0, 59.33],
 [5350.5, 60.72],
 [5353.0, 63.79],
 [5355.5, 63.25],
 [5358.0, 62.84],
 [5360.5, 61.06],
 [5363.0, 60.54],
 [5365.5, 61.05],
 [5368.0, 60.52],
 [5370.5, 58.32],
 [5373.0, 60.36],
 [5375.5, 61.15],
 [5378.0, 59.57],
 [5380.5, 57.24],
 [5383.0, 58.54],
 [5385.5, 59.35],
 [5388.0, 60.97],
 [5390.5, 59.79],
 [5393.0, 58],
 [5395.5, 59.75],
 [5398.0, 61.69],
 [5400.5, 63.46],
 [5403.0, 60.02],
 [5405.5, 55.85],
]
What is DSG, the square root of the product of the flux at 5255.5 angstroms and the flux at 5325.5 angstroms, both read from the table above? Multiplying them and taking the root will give 64.3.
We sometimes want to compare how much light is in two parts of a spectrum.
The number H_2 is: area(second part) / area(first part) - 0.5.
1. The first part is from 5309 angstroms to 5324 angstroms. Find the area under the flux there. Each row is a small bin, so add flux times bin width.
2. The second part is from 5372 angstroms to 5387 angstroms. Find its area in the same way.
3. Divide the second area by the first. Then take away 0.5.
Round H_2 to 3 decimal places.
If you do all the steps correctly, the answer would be 0.445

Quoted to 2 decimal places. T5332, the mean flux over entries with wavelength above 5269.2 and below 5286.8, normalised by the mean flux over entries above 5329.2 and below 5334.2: 0.99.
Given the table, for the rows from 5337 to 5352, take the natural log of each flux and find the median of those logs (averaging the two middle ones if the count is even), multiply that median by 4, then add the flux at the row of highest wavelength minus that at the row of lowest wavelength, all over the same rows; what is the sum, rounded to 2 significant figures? 14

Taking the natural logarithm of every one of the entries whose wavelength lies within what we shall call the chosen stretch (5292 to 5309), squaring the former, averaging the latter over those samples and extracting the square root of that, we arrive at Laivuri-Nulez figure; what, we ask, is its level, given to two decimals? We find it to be 4.15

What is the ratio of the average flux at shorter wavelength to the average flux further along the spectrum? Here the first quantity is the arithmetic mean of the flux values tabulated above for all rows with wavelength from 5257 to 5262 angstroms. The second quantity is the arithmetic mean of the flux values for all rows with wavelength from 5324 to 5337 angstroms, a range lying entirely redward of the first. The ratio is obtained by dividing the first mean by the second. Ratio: 1.03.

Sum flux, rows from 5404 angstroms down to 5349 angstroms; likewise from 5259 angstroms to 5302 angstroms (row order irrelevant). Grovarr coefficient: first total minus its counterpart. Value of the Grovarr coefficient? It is 270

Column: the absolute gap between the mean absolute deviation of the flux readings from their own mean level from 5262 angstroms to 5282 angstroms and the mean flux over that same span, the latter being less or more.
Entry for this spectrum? 61.2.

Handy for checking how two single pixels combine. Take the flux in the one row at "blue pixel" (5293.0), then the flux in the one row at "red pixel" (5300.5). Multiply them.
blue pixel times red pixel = 4138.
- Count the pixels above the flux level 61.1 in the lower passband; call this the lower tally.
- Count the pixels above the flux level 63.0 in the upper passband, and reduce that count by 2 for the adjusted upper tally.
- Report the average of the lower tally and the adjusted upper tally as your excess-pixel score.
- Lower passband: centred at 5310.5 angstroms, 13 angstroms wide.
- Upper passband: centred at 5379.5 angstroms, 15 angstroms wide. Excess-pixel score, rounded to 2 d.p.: 1.50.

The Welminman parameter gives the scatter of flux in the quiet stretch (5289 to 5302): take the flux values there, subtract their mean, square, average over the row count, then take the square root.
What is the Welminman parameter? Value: 1.29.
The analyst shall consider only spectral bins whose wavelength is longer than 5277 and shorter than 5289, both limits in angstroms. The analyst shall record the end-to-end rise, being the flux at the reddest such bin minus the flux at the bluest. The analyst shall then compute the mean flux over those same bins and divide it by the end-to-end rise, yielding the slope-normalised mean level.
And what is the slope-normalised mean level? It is -31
